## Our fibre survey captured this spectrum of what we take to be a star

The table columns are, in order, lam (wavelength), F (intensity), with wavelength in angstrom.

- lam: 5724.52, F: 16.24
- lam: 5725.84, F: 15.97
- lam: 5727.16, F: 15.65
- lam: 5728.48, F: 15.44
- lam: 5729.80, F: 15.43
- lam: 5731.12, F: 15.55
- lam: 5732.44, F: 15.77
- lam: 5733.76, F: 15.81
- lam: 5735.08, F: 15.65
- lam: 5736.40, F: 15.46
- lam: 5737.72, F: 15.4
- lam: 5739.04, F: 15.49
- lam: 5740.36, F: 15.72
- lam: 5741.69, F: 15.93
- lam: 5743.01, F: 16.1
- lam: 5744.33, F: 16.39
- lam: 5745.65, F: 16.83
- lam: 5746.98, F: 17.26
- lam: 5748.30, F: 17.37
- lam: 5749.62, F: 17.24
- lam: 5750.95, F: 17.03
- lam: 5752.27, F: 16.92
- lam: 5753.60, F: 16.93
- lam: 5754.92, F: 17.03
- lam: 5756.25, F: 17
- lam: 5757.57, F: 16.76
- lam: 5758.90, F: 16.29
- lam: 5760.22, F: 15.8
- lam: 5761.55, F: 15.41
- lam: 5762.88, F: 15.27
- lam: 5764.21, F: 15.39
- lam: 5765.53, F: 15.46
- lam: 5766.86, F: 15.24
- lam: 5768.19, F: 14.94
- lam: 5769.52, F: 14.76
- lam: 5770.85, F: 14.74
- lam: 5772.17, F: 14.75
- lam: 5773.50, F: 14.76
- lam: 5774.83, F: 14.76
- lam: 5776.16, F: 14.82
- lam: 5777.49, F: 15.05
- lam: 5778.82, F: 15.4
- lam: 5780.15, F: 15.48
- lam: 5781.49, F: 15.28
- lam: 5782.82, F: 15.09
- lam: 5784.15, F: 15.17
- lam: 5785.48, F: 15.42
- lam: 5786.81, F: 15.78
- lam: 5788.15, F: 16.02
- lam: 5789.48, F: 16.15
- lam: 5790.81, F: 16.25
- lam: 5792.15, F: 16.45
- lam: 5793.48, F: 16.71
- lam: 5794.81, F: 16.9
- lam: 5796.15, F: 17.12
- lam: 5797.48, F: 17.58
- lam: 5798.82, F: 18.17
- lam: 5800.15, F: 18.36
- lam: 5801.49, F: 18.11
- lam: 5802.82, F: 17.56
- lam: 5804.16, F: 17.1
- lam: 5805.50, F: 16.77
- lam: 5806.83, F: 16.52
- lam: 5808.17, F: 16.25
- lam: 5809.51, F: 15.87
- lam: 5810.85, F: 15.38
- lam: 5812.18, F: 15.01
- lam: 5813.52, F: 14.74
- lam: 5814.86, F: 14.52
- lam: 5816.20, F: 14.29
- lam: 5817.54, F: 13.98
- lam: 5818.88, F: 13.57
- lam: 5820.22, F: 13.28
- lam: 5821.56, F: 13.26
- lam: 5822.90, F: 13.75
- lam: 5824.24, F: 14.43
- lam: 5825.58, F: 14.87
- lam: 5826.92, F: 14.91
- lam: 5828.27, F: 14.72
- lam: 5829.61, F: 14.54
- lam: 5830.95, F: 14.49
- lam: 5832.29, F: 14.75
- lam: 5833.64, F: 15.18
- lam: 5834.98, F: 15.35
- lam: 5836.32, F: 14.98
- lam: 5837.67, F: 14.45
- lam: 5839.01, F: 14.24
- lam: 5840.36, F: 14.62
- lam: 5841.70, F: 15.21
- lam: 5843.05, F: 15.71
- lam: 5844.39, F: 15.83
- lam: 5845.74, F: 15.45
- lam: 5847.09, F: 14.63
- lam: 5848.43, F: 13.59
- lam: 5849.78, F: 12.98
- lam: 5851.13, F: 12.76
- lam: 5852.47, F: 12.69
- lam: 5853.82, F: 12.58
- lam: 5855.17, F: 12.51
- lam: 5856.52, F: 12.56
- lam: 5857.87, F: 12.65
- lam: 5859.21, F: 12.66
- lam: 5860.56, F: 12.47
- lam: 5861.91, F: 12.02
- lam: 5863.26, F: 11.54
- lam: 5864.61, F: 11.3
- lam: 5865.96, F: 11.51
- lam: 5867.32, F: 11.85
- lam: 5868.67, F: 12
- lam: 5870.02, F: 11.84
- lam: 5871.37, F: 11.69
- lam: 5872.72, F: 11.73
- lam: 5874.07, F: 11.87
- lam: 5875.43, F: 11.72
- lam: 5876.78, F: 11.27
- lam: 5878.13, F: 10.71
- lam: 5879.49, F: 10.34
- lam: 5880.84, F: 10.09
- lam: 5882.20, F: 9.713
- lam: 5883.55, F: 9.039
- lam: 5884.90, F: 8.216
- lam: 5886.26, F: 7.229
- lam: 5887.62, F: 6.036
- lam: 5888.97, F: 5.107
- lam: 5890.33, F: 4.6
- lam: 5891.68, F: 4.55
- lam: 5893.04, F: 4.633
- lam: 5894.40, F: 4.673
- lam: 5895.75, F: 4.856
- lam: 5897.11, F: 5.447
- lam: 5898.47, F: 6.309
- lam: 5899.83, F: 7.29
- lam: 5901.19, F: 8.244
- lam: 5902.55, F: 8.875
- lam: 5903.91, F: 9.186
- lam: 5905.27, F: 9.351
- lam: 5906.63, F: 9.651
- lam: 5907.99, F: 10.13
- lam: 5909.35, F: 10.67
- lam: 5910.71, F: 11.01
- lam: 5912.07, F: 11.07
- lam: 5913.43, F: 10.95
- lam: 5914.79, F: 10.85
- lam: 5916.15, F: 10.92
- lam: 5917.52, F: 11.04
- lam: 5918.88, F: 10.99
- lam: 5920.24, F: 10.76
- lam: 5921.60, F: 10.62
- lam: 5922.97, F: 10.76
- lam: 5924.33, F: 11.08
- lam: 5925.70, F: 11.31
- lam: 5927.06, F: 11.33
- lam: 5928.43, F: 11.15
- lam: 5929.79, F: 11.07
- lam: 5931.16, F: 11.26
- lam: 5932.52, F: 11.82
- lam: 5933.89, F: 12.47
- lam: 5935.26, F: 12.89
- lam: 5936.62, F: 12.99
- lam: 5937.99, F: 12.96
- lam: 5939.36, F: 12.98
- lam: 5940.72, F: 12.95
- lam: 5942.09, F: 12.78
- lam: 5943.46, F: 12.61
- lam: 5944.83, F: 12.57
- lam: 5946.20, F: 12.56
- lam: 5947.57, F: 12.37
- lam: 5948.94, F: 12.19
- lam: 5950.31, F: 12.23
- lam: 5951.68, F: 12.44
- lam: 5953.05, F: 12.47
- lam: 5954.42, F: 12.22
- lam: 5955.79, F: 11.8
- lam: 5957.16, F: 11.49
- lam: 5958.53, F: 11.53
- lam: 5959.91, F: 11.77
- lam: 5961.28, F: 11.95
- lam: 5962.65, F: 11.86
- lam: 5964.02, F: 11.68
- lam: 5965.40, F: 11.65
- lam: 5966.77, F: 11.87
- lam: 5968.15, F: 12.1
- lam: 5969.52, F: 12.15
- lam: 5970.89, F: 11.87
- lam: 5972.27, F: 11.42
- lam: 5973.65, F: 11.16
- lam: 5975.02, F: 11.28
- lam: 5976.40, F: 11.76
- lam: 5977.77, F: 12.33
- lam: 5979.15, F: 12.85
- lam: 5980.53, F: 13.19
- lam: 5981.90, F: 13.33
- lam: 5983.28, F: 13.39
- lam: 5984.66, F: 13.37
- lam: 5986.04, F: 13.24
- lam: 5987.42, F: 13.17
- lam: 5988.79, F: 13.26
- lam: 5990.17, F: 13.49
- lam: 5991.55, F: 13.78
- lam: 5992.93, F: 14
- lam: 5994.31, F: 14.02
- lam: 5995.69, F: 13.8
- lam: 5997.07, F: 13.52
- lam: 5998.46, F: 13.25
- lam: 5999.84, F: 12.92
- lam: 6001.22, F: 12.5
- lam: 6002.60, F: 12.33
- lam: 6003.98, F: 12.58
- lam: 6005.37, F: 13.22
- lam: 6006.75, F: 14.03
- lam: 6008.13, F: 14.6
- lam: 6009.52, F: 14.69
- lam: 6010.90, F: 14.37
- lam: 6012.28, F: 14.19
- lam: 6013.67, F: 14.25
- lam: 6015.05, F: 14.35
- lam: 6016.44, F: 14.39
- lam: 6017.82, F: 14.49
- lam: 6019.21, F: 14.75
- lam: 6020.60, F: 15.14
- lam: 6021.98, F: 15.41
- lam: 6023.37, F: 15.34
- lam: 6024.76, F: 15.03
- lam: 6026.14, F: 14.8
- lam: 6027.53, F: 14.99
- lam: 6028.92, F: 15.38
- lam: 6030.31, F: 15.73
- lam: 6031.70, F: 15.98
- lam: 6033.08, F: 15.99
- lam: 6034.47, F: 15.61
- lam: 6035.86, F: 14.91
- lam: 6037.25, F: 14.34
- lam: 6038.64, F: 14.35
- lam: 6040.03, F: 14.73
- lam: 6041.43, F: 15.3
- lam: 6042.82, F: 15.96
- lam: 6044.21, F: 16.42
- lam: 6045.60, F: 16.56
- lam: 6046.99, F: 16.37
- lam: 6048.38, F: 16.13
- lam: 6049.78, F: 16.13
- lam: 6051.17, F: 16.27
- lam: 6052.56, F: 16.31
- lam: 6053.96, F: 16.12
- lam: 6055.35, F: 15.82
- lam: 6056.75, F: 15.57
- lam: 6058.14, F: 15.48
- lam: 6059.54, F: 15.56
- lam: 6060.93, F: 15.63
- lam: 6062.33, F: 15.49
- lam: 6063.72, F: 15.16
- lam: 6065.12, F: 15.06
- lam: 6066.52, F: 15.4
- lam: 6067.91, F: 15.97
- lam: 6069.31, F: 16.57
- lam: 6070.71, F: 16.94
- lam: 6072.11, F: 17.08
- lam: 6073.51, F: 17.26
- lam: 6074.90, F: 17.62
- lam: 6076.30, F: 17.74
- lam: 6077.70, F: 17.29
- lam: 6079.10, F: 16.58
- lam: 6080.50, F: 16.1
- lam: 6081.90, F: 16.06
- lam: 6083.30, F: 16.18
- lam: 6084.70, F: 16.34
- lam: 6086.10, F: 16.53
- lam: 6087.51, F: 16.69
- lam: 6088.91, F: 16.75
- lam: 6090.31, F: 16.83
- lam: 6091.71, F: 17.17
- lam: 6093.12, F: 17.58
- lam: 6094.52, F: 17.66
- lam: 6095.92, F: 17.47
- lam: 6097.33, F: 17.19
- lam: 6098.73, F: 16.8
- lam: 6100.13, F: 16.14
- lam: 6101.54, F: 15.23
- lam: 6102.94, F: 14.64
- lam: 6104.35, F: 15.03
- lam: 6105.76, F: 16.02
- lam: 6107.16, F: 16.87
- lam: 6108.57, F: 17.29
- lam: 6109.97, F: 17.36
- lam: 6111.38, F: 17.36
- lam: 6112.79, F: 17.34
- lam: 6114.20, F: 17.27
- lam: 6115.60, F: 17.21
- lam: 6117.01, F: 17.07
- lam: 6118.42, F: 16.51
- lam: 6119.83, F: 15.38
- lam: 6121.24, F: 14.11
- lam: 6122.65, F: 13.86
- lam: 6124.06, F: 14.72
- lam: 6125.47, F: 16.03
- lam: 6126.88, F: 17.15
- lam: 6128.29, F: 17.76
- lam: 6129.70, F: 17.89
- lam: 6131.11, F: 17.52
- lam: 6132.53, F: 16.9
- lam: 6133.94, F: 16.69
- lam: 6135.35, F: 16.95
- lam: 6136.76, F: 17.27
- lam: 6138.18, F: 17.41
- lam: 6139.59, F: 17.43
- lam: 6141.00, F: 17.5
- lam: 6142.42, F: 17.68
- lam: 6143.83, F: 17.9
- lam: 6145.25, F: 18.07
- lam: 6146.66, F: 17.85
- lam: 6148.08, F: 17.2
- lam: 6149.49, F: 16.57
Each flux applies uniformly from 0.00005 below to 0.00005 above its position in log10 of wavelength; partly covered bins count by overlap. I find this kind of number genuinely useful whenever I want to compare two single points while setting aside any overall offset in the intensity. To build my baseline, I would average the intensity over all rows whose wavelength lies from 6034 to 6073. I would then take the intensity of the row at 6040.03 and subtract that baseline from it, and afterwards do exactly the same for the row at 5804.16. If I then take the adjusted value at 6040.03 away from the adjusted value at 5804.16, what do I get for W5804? 2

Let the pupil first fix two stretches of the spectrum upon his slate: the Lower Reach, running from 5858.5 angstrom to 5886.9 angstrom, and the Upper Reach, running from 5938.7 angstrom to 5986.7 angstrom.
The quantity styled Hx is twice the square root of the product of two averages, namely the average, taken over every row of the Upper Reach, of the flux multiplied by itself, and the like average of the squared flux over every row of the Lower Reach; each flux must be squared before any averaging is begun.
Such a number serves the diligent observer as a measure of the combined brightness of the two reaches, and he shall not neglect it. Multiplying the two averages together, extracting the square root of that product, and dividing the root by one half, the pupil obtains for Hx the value 272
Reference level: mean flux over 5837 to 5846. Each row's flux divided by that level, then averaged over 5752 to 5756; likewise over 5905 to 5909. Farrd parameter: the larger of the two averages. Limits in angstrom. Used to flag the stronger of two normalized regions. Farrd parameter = 1.13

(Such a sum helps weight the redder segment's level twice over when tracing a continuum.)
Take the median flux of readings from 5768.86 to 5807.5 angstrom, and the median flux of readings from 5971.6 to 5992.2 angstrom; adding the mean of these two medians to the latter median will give 28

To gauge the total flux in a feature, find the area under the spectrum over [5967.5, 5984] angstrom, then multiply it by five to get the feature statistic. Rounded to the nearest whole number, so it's 1010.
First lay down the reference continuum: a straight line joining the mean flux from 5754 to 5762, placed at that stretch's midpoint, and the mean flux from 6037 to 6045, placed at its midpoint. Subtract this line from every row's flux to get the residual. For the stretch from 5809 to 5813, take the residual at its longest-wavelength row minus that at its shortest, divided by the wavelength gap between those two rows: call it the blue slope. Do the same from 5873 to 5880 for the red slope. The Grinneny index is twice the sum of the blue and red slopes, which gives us -1.2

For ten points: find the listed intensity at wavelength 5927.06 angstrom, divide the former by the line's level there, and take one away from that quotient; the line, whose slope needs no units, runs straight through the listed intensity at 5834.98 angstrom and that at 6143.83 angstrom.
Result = -0.297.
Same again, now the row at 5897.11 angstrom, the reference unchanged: -0.657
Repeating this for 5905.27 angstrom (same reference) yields -0.413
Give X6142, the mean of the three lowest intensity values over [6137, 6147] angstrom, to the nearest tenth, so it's 17.4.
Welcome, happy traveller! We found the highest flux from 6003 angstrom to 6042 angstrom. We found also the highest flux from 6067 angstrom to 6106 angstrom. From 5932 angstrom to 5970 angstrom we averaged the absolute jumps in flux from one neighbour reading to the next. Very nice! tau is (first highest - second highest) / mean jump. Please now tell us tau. -10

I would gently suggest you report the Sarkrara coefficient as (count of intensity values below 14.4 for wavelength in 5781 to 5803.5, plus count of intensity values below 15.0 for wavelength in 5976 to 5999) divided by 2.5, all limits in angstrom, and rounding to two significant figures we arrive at 6.8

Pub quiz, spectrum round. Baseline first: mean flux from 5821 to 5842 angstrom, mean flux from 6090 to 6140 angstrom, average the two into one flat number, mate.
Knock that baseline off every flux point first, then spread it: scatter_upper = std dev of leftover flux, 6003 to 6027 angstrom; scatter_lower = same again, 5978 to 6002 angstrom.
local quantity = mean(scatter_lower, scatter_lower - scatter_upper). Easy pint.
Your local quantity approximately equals 0.04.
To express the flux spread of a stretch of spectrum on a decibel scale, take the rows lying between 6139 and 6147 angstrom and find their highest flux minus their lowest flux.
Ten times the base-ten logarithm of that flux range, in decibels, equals -2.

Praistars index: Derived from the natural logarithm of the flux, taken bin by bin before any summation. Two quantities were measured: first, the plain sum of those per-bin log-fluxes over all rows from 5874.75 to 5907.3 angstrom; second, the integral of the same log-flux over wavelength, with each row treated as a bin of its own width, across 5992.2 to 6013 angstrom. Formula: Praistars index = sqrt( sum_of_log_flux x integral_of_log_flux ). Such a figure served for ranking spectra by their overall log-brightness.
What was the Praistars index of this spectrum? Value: 51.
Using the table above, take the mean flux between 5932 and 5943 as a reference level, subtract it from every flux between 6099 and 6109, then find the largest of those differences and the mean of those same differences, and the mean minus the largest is -1.4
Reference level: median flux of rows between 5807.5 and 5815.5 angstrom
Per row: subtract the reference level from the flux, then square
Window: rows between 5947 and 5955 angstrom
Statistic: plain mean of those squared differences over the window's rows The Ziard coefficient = 8.3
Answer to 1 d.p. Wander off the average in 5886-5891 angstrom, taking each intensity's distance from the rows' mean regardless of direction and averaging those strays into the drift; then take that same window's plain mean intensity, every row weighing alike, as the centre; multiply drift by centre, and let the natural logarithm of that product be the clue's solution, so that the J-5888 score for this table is 1.6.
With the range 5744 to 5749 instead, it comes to 1.8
